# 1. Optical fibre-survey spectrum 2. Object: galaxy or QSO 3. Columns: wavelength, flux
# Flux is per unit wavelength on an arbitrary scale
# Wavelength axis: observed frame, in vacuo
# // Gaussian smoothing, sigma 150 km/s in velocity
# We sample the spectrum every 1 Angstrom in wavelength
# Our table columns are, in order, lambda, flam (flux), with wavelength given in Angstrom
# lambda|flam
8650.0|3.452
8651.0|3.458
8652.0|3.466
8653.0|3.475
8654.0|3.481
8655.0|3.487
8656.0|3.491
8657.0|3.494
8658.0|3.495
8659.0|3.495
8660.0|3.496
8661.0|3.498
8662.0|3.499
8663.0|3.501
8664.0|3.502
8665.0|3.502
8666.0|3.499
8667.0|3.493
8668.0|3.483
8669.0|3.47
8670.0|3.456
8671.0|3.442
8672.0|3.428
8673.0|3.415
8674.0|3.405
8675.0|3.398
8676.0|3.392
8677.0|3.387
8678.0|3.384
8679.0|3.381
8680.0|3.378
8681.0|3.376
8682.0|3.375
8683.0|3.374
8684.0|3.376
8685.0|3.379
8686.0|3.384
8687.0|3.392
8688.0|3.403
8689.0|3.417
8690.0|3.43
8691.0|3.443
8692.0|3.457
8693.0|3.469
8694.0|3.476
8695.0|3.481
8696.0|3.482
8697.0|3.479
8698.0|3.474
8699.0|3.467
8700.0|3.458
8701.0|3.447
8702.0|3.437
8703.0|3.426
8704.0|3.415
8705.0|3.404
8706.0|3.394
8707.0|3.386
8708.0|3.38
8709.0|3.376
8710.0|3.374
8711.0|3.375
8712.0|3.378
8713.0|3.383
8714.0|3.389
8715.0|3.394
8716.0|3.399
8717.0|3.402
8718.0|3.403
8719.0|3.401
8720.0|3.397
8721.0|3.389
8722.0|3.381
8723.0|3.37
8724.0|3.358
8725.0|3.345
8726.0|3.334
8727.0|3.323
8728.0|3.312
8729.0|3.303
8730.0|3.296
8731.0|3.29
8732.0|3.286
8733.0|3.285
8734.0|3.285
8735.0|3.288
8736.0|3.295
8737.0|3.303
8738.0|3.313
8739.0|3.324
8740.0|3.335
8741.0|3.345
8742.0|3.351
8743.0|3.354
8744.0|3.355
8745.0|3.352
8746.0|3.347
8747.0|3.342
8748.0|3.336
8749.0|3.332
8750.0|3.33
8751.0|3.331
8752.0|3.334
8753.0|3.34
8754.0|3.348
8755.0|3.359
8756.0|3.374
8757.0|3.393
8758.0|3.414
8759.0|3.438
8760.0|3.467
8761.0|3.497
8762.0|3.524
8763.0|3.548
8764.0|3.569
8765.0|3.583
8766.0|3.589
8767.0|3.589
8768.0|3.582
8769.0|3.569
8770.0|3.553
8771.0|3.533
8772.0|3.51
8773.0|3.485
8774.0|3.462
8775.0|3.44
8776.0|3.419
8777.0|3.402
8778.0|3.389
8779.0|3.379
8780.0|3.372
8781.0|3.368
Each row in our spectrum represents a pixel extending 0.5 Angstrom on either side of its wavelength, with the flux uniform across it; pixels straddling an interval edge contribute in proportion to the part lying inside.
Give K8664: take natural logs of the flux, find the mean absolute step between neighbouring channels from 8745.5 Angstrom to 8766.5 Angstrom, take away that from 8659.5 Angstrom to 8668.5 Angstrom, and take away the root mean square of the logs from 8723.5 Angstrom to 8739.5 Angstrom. -1.19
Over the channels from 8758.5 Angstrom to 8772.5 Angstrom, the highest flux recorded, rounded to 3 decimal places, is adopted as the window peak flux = 3.589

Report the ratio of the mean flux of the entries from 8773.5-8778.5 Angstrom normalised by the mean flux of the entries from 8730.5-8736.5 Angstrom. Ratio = 1.04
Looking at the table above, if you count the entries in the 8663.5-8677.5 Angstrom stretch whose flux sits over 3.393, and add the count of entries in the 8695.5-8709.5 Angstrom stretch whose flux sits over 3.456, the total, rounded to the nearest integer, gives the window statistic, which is 17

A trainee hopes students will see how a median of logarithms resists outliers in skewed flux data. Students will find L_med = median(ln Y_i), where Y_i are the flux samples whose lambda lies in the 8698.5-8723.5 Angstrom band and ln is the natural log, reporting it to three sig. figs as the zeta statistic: 1.22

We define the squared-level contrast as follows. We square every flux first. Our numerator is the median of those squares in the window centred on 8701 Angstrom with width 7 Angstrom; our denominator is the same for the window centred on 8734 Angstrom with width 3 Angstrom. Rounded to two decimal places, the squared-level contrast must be 1.10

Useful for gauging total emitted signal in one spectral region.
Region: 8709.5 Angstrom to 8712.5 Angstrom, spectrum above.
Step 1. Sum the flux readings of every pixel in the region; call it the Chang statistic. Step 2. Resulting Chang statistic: 10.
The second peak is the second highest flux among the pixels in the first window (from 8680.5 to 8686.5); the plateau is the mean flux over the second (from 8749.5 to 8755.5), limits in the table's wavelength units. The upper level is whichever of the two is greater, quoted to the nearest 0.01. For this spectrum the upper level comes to 3.38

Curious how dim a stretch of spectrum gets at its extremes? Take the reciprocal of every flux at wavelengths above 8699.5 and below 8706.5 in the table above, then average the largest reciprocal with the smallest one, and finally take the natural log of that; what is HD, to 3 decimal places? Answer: -1.231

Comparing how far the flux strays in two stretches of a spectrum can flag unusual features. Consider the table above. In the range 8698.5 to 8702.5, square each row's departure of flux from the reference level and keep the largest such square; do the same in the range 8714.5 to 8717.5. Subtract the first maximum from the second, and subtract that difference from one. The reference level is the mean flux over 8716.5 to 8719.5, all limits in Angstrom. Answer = 1.00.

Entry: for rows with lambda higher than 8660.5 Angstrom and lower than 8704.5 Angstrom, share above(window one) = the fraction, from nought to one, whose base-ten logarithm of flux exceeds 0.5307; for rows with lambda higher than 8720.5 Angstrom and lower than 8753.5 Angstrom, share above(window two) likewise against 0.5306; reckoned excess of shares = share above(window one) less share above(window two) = 0.73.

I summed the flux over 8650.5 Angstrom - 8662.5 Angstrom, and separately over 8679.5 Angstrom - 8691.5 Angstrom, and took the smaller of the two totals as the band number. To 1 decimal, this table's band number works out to 40.7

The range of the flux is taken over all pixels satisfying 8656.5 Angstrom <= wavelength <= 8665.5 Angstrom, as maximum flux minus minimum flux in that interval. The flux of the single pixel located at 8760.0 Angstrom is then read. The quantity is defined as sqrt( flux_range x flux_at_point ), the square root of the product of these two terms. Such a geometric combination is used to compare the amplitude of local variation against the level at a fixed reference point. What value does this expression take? 0.2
